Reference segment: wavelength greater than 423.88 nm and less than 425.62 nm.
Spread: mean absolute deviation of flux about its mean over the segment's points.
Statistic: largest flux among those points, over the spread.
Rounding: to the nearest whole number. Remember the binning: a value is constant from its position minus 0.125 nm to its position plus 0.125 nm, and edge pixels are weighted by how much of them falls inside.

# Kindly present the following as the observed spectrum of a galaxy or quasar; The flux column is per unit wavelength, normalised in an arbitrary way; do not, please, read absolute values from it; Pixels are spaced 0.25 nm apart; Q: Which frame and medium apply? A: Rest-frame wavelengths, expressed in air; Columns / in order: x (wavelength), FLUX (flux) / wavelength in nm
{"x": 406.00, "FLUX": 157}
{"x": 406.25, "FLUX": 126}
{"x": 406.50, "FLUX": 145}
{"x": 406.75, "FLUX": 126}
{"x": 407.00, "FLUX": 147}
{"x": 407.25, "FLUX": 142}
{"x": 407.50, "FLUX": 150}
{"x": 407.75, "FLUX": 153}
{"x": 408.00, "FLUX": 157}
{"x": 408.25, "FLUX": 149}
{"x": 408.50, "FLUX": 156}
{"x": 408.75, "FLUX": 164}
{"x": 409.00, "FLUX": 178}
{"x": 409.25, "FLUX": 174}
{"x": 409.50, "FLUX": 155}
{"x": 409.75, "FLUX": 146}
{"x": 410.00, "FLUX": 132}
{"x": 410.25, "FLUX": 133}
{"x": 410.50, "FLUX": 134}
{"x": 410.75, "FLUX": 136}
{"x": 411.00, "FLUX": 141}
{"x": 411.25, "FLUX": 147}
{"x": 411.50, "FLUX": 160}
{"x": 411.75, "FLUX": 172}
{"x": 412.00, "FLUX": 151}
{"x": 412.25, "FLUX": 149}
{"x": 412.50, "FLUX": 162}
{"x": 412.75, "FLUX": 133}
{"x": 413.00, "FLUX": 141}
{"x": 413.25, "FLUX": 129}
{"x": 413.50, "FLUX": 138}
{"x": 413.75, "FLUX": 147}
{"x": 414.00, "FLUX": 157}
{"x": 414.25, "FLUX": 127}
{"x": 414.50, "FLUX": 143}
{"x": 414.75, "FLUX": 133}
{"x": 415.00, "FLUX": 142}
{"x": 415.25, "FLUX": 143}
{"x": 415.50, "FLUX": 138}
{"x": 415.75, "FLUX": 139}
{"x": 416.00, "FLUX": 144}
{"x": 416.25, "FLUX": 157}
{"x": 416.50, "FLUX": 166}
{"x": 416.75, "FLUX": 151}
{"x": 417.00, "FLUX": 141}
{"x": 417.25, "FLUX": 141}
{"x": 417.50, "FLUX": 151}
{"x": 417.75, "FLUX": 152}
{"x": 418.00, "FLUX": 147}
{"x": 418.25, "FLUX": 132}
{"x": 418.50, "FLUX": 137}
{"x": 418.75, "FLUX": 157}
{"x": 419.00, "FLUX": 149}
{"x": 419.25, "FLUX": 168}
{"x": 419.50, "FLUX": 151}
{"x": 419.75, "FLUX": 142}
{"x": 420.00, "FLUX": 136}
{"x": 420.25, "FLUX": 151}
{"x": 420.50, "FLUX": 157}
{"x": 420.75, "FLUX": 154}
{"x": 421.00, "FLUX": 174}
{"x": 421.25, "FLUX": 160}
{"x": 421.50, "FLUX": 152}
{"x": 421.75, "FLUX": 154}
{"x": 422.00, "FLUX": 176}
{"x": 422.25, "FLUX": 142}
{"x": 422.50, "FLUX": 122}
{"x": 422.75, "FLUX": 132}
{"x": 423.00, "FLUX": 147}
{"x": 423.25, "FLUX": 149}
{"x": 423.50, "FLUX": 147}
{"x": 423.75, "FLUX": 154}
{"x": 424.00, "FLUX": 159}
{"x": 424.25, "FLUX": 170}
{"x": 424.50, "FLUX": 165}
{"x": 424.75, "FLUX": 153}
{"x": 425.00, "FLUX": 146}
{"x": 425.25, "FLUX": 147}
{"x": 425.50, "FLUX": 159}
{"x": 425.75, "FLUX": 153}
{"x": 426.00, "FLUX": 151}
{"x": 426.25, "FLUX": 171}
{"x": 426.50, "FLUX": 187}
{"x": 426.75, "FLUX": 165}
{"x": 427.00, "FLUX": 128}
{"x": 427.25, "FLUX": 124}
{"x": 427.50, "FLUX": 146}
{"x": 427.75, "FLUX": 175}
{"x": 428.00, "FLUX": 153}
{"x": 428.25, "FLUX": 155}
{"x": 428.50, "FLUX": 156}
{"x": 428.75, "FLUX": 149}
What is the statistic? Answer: 24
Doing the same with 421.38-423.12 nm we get 14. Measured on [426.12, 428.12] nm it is 10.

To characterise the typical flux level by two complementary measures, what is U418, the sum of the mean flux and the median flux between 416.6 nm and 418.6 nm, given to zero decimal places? 288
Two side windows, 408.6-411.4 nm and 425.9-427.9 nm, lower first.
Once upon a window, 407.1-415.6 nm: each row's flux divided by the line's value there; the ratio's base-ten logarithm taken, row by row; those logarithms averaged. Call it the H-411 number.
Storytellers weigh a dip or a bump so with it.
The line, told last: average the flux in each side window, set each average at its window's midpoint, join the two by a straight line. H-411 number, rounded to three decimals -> -0.008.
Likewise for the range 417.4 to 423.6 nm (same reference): -0.012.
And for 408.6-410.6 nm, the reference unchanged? 0.006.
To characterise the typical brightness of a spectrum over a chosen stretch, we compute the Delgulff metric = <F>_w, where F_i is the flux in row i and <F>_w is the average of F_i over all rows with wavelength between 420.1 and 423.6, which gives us 151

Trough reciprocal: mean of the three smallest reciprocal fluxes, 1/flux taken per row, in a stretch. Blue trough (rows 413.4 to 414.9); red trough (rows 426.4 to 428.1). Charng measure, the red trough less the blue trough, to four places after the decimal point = -0.0010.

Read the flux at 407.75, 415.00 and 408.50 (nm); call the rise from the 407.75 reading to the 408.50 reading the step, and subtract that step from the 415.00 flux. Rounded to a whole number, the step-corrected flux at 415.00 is 139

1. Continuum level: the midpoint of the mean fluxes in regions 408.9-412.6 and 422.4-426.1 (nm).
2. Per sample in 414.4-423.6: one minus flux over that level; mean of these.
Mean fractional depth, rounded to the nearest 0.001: 0.018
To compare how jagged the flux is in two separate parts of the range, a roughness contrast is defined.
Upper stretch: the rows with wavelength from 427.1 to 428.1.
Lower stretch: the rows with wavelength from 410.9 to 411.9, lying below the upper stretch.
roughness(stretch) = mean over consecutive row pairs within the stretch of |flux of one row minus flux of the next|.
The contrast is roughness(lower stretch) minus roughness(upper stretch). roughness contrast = -14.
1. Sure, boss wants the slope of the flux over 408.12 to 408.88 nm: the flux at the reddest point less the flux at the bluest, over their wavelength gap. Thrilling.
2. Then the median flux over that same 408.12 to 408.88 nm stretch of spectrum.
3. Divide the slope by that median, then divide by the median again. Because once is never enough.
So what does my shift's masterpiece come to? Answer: 0.0012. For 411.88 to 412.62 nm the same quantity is 0.0010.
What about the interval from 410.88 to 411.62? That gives 0.0018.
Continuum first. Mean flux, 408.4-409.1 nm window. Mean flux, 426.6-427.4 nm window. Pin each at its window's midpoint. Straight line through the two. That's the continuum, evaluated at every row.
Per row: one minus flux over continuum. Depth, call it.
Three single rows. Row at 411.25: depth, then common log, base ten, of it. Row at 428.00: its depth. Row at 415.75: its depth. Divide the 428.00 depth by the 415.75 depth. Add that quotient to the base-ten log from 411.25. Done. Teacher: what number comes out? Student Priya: -2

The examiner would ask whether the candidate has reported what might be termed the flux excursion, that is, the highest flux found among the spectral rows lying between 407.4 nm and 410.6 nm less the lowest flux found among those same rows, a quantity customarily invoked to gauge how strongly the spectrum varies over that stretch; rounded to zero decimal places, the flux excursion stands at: 46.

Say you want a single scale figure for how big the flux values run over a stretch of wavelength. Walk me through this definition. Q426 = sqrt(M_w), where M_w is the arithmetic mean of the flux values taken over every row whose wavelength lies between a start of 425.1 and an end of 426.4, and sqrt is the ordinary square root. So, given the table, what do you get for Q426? 12.5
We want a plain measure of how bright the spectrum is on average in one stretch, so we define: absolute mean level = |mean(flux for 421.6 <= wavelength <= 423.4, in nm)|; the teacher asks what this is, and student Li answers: 146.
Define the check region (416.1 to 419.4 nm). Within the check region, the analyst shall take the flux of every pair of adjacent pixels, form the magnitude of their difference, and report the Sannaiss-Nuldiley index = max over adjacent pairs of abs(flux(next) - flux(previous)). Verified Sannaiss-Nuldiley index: 20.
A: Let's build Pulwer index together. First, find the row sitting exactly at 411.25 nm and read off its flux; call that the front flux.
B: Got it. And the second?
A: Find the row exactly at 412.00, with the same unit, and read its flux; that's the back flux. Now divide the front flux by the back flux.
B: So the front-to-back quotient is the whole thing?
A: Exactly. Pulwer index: 0.97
